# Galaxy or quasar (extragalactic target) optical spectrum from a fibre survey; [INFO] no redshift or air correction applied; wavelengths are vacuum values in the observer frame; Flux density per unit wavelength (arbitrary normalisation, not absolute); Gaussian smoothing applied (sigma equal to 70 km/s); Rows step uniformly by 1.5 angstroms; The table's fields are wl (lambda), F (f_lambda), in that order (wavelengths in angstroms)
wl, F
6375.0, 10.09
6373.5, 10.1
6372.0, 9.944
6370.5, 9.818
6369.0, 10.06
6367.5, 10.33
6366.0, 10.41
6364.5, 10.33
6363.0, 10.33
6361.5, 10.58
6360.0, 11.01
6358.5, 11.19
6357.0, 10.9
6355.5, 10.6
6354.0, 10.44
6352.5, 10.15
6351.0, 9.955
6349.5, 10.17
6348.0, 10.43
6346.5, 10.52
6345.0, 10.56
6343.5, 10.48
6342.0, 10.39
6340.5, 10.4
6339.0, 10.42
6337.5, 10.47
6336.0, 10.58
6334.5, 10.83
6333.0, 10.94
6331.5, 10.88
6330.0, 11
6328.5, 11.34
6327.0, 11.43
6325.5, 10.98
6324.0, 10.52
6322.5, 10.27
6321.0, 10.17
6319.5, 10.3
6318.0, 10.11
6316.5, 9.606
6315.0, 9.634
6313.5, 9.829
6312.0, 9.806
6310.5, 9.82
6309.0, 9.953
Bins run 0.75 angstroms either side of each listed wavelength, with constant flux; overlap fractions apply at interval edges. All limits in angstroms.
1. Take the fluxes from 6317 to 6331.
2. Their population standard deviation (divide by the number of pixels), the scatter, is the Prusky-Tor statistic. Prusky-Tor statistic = 0.48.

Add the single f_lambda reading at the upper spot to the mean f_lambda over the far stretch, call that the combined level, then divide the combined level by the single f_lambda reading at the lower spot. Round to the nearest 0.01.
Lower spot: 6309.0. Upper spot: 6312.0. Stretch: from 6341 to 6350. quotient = 2.03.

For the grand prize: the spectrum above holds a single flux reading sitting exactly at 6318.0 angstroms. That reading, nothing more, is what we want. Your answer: 10.11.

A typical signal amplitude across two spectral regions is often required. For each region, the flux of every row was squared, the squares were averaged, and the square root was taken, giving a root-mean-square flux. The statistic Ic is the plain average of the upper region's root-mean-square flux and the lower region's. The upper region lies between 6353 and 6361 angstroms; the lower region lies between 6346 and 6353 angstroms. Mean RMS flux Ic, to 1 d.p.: 10.5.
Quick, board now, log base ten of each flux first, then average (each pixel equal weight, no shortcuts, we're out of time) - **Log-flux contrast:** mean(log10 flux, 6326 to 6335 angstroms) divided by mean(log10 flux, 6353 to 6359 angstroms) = 1.01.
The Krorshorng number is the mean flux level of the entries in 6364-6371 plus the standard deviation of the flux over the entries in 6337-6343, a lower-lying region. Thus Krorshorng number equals 10.2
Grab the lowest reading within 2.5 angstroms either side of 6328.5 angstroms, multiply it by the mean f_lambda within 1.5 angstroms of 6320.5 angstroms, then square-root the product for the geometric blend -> 10.6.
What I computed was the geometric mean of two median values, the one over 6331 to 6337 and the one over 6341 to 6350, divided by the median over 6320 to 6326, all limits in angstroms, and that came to 1.02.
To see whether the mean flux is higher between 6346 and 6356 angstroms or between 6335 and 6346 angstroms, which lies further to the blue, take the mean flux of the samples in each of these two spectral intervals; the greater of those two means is 10.5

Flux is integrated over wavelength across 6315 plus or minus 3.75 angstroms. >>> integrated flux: 73.5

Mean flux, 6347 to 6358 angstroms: 10.4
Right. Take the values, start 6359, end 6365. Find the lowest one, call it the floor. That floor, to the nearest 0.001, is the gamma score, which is 10.330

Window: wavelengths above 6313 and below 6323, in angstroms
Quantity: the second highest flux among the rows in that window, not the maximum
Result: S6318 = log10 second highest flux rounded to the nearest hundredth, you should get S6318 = 1.01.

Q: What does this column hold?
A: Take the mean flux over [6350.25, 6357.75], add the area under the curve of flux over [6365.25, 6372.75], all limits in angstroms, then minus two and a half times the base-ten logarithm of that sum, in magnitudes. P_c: -4.84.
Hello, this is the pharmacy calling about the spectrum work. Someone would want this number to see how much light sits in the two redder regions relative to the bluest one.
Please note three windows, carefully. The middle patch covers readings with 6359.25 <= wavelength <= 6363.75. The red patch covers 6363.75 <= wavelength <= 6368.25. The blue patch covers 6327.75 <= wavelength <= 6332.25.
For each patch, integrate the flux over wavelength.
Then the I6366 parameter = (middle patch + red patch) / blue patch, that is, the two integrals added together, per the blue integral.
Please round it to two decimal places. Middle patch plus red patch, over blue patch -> 1.90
